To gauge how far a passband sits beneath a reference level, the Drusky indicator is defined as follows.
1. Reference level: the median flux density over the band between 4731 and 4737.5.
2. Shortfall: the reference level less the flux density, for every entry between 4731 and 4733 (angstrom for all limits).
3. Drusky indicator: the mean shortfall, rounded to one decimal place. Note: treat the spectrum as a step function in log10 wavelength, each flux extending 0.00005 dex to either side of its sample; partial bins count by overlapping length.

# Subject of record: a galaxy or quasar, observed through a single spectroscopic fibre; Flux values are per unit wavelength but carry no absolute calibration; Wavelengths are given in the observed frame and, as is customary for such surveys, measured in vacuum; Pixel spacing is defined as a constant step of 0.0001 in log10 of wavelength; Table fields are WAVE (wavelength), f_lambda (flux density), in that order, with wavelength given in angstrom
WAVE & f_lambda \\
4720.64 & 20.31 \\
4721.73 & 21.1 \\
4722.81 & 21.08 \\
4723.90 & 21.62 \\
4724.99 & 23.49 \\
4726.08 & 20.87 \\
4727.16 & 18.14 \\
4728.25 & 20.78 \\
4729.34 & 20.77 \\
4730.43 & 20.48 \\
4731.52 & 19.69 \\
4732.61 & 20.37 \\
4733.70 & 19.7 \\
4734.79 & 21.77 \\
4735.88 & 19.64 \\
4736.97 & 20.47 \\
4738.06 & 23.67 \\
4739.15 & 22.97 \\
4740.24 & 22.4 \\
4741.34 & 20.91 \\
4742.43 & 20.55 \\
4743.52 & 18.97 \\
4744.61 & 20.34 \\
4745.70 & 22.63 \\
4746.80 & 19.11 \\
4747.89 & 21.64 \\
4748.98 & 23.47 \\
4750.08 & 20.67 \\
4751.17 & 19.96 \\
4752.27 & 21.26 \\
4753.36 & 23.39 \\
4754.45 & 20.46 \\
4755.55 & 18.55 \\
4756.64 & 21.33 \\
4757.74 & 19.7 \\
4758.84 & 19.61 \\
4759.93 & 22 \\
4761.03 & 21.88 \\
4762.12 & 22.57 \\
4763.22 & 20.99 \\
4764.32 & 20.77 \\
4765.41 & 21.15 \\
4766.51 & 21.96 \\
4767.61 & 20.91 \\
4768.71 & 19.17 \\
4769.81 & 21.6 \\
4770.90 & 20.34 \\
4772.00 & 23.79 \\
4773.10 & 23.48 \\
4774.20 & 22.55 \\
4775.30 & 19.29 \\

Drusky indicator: 0.0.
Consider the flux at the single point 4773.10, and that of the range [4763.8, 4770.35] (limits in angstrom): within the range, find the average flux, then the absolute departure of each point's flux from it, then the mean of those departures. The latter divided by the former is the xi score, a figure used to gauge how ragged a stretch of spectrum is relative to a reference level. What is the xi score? 0.0274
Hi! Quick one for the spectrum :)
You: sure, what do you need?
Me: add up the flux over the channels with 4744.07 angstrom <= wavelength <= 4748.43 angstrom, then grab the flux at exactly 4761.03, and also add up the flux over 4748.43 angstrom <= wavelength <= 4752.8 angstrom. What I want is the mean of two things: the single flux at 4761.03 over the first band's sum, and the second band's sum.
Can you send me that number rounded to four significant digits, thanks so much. 42.81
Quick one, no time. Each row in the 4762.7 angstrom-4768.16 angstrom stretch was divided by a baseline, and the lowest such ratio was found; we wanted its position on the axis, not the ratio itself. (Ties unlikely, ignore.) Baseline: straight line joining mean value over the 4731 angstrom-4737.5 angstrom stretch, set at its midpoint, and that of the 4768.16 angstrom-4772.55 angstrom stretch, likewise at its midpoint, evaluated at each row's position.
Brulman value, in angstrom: 4764.32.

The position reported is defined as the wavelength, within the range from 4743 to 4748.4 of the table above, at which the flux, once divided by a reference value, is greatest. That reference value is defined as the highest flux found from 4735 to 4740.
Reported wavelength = 4745.70 angstrom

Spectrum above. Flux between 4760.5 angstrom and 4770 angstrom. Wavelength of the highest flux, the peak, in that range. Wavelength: 4762.12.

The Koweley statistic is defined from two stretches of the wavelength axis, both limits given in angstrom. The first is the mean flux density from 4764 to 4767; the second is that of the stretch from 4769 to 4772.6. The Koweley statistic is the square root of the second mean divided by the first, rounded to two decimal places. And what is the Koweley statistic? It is 1.01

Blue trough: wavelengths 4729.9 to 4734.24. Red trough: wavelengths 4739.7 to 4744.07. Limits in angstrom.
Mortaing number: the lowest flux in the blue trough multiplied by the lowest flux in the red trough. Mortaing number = 374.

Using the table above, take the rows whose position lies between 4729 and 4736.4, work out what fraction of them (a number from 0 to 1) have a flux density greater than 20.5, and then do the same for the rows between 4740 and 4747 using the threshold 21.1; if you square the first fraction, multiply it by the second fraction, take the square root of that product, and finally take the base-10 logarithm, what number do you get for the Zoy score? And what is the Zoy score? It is -0.82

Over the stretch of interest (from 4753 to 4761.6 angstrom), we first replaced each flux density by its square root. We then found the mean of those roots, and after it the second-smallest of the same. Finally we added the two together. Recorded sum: 8.99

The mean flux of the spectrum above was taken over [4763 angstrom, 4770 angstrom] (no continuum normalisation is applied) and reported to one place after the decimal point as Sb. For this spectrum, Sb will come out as 20.9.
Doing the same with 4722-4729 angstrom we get 21.0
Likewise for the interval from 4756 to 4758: 20.5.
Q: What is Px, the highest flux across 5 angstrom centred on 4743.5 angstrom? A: 22.63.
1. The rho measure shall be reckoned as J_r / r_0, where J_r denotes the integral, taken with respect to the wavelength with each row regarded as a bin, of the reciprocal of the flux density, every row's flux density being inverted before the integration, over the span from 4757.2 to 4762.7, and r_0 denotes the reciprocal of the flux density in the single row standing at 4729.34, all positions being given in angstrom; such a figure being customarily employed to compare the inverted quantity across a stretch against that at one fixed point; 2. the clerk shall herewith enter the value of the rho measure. 5.4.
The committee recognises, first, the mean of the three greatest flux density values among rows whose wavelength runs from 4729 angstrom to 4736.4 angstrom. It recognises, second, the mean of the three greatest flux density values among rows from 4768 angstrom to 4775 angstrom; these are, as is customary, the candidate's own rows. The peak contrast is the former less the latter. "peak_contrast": -2.3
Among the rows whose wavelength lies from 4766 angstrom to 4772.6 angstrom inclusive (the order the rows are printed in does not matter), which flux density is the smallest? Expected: 19.17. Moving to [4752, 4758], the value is 18.55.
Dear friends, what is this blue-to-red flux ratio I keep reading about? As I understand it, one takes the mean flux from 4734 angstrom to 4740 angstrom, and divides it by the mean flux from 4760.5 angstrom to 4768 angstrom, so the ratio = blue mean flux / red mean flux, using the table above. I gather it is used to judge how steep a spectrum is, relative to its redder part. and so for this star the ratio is 1.01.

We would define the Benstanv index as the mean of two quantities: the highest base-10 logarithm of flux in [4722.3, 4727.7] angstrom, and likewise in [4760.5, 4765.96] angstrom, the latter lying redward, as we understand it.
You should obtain 1.36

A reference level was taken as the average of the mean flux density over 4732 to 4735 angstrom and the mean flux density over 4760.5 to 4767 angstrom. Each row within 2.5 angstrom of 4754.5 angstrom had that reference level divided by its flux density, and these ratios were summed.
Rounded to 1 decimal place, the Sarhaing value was 5.0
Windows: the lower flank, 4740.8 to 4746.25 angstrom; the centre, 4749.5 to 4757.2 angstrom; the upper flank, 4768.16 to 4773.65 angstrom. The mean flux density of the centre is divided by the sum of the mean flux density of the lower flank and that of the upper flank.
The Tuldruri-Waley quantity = 0.491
